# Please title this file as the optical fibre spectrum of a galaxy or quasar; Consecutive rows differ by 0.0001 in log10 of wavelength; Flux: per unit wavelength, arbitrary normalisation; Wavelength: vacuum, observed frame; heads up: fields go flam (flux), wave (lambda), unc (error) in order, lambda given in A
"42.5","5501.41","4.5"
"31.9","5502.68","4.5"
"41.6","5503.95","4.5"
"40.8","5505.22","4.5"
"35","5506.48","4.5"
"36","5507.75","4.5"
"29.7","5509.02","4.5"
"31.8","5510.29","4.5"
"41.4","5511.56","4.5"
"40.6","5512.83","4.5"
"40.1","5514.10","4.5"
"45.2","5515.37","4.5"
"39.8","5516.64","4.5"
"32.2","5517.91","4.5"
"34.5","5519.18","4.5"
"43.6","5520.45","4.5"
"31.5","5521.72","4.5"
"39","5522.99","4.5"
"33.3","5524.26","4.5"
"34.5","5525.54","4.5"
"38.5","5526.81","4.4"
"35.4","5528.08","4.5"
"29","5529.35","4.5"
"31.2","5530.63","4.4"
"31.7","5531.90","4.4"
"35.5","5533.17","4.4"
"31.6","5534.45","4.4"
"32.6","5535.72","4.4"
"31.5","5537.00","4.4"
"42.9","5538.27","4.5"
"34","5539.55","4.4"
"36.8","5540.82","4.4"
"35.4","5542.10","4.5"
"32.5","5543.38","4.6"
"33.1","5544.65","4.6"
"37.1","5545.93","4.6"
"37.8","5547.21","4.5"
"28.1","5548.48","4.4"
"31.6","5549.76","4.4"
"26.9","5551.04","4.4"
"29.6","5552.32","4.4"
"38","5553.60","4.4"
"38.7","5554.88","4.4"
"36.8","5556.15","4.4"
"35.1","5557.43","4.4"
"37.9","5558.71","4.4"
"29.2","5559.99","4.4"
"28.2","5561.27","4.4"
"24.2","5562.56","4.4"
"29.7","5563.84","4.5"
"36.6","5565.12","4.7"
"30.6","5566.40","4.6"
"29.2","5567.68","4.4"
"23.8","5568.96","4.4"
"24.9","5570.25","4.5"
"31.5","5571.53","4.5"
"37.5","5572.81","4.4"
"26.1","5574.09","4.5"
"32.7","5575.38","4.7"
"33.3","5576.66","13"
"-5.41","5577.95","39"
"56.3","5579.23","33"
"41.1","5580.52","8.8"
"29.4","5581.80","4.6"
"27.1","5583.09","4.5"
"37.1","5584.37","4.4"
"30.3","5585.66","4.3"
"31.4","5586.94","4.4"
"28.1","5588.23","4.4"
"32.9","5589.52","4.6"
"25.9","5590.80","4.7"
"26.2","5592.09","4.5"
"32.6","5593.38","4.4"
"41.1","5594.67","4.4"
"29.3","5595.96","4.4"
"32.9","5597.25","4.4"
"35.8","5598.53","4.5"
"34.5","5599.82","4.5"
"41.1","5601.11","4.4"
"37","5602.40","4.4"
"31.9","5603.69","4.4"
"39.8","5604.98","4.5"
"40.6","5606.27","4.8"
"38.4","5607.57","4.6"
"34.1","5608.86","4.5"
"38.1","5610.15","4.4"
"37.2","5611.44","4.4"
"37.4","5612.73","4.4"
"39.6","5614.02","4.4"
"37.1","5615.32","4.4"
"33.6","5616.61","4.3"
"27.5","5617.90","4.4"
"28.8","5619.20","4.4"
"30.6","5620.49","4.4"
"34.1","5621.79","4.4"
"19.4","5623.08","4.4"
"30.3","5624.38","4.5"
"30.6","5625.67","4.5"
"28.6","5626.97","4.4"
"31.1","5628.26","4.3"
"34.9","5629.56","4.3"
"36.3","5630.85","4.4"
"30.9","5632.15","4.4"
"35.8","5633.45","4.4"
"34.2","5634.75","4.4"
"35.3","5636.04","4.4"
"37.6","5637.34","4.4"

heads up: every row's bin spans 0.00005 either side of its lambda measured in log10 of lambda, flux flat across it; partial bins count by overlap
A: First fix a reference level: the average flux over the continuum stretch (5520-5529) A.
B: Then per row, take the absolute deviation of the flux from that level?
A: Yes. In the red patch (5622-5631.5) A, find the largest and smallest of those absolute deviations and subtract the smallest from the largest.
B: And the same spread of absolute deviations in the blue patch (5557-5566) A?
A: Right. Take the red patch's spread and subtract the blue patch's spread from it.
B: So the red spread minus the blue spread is 5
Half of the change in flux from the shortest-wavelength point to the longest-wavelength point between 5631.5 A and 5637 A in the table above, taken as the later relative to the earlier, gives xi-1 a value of 2.2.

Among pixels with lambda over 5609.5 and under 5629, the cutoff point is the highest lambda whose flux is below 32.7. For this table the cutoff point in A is 5628.26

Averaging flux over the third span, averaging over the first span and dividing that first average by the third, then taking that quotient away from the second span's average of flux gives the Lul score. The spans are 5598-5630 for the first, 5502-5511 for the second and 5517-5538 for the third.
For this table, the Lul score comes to 34.3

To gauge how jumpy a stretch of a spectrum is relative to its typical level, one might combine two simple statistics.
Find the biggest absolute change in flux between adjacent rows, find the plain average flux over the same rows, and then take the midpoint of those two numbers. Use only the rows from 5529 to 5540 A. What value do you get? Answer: 22.4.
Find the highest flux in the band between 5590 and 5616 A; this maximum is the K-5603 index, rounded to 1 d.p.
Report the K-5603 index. 41.1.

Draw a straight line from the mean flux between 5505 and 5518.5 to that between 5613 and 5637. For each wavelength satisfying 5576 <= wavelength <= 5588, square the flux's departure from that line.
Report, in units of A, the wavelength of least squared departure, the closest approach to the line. 5576.66 A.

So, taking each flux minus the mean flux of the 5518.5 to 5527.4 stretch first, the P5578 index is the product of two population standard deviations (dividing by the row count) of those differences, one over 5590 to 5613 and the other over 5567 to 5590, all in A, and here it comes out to 51.8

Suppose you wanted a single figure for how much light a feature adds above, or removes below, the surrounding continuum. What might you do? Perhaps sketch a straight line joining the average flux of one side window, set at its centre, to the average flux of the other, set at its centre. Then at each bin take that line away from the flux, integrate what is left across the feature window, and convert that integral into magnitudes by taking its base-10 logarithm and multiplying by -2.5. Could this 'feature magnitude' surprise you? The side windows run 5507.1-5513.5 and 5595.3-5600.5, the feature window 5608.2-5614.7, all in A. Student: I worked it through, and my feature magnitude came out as -3.7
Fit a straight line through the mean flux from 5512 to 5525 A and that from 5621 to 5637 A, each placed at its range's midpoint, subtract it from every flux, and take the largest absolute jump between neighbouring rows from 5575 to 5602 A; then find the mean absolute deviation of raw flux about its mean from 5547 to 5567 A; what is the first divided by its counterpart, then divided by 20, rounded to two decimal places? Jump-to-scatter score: 0.73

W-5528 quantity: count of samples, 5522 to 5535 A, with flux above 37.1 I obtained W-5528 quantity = 2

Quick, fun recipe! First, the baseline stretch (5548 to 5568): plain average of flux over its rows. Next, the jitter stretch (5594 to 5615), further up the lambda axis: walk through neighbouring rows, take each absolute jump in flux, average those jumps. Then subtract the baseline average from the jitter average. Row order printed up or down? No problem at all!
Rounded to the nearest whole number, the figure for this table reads -28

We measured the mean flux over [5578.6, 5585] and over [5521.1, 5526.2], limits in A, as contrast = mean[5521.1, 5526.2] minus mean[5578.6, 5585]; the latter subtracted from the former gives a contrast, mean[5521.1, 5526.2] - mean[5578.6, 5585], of -3.6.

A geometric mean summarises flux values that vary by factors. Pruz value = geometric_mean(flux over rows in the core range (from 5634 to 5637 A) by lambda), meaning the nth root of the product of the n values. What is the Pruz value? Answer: 34.7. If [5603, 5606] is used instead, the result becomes 35.6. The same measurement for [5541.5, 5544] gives 33.9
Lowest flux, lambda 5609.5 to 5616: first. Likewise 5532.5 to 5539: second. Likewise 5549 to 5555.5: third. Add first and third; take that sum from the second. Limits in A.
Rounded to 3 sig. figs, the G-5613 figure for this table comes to -32.5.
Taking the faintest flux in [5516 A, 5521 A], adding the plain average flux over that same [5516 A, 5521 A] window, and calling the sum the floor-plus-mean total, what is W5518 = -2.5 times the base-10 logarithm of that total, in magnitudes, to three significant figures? -4.61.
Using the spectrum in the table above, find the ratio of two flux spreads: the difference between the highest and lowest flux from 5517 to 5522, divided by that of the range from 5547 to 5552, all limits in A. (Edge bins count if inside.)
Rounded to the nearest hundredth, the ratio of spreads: 1.11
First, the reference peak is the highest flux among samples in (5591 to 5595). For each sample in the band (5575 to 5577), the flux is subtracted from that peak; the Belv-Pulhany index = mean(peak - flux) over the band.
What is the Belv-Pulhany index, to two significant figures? 8.1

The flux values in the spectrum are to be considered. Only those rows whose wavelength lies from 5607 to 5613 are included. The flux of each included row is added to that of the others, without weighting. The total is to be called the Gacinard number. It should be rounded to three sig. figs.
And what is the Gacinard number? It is 185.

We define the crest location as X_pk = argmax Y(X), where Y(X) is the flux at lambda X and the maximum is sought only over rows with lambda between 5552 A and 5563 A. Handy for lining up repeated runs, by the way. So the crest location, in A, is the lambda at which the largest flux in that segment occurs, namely 5554.88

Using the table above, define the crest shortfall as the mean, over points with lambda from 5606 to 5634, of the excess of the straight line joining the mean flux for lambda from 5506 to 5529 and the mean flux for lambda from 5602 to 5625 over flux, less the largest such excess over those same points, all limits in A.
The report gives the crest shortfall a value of -14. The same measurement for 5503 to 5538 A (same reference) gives -7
